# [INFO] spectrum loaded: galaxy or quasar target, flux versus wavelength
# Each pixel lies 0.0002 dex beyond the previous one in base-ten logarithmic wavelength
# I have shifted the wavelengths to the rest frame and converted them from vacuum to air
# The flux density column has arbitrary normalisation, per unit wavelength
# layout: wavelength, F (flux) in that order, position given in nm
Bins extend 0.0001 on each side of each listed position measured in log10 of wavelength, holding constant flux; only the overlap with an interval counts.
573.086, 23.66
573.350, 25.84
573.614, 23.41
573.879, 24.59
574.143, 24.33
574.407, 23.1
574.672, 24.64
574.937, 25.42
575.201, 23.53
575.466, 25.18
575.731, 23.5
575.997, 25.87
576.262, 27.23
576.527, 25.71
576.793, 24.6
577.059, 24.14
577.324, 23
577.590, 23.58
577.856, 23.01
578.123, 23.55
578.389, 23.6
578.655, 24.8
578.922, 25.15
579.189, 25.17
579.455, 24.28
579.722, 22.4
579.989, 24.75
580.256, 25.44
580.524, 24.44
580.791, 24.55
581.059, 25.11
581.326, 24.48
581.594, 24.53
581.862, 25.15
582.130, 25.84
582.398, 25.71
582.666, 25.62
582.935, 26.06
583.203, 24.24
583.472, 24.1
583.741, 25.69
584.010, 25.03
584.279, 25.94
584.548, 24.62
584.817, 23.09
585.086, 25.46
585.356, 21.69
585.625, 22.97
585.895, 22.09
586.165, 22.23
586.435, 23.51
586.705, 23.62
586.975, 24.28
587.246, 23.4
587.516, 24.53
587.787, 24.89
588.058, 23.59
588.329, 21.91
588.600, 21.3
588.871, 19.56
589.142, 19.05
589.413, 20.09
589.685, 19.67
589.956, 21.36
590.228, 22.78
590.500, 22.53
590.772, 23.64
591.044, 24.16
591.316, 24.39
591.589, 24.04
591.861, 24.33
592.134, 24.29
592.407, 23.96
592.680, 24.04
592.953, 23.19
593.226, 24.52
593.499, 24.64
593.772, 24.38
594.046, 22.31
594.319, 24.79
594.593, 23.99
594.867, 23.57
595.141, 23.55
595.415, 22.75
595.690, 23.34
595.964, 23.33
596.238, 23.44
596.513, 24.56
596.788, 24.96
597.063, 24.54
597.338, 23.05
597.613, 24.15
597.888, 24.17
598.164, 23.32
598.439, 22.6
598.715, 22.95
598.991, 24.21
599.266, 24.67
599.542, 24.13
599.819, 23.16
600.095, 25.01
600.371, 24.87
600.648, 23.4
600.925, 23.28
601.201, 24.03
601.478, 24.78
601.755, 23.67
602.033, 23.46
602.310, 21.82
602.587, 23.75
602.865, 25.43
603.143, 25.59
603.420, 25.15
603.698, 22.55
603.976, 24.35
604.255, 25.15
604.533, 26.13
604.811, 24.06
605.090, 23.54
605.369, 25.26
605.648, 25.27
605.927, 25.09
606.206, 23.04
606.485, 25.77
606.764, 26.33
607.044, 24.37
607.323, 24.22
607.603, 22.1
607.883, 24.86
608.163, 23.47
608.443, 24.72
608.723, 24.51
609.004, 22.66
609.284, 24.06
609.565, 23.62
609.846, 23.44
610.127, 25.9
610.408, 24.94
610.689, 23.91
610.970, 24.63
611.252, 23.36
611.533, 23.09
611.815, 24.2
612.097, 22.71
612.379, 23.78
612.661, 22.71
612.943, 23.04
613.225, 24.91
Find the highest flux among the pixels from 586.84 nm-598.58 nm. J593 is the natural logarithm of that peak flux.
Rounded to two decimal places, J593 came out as 3.22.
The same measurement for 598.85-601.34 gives 3.22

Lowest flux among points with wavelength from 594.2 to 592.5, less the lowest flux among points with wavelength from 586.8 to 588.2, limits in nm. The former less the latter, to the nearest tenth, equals -1.1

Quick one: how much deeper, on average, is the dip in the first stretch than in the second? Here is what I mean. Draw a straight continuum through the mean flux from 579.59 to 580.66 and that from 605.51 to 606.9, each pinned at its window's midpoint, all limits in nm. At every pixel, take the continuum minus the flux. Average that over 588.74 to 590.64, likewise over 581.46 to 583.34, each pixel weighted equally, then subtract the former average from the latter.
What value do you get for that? -4.8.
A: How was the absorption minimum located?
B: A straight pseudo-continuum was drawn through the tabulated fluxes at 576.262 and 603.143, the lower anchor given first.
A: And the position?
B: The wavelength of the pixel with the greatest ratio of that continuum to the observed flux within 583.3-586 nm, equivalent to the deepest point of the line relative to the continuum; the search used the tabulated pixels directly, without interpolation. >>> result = 585.356 nm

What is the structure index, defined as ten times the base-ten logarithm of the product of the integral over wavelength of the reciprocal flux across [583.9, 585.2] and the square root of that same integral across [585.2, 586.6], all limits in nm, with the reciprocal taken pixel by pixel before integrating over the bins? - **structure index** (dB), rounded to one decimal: -18.8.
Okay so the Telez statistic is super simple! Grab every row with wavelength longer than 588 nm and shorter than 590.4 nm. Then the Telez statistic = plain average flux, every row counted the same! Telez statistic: 21.0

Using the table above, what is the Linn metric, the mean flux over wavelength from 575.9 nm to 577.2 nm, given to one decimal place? 25.5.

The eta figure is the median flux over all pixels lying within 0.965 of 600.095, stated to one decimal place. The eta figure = 24.1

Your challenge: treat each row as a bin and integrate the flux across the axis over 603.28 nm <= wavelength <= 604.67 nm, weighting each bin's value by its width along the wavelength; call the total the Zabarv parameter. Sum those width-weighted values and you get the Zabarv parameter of 34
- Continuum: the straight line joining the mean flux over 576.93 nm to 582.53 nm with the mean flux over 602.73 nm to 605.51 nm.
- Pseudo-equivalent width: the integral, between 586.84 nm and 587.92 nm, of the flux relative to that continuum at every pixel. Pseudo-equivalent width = 1.07 nm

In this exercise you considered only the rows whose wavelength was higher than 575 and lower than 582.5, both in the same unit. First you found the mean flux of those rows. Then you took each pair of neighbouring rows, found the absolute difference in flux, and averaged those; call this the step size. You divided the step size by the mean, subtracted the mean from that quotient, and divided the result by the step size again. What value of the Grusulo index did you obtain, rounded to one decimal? -27.4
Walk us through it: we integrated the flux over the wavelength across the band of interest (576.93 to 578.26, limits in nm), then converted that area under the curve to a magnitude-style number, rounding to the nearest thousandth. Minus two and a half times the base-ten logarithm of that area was -3.735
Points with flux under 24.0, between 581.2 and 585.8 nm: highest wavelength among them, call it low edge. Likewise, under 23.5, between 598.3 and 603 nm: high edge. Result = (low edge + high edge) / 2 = 593.97 nm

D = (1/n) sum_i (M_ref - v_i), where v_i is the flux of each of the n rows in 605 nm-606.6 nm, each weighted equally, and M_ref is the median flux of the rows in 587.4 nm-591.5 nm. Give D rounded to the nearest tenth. -2.1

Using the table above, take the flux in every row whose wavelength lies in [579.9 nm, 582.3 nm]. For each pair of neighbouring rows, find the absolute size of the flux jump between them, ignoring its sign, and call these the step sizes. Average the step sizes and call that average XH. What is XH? 0.54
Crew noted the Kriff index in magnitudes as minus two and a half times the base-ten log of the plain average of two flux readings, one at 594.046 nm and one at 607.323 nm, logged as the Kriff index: -3.42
